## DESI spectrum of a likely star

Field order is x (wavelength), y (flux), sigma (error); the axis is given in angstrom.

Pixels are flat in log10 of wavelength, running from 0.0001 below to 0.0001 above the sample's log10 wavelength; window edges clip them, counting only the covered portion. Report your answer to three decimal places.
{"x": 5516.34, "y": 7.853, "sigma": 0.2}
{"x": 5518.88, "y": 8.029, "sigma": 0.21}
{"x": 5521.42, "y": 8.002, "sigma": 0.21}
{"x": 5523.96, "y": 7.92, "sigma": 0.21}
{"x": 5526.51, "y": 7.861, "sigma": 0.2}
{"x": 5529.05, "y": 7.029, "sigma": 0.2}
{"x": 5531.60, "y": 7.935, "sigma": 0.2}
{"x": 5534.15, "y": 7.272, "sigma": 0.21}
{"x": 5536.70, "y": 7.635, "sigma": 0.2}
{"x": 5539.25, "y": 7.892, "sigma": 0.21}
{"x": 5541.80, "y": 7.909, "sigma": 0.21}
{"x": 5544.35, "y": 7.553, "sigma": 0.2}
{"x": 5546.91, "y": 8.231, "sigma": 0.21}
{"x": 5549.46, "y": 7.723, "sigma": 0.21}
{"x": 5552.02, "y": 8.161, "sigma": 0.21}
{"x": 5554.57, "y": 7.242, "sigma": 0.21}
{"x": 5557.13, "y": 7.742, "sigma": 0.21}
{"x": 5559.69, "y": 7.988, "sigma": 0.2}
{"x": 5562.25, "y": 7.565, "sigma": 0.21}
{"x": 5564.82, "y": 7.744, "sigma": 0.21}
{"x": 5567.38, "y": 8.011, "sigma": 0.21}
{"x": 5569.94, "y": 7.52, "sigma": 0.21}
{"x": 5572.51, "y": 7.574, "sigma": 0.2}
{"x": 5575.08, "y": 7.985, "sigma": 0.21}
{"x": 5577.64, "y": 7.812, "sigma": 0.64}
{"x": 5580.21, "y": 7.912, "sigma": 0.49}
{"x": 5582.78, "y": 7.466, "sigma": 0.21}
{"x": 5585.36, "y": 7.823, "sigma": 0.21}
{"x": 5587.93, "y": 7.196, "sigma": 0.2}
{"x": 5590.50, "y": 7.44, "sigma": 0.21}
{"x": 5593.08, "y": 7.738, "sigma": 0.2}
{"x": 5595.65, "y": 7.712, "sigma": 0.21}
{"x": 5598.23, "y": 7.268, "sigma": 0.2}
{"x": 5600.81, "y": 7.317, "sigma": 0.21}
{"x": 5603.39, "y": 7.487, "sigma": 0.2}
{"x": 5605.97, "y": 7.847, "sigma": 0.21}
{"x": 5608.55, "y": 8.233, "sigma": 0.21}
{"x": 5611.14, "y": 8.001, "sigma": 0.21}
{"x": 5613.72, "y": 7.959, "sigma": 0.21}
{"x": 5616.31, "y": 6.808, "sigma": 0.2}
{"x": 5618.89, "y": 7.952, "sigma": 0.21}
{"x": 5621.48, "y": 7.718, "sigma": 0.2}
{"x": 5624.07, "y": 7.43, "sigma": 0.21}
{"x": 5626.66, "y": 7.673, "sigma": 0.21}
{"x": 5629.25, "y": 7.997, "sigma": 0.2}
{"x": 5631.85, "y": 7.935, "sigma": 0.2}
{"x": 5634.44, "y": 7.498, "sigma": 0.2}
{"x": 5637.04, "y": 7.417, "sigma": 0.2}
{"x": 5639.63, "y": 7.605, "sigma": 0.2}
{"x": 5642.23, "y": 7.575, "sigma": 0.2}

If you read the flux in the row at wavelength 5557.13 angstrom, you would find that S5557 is 7.742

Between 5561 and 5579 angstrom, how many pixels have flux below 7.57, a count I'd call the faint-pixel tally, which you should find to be 2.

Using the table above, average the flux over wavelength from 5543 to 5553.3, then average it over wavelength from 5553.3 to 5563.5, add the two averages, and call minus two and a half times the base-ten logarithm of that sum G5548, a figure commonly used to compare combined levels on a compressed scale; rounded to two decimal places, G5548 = -2.98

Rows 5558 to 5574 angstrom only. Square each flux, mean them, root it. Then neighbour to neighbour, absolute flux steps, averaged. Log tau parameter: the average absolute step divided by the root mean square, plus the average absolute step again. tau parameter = 0.32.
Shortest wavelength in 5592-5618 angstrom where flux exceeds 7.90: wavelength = 5608.55 angstrom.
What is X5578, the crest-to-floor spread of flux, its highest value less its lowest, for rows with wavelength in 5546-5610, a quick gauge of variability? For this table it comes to 1.04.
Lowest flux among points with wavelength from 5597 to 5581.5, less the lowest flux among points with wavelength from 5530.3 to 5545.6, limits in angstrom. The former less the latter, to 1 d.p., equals -0.1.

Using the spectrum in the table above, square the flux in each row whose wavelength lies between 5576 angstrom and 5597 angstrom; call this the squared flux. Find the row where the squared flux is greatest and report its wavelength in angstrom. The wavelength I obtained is 5580.21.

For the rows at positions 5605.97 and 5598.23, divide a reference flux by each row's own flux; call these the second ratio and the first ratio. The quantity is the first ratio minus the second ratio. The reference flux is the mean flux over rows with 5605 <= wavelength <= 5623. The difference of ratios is 0.08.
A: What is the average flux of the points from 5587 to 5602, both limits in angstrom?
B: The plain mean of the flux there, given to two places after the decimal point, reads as 7.45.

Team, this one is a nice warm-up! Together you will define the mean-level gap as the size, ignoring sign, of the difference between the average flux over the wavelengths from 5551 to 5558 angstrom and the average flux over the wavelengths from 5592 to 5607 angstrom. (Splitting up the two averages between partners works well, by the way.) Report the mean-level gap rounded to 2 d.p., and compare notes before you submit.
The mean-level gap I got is 0.15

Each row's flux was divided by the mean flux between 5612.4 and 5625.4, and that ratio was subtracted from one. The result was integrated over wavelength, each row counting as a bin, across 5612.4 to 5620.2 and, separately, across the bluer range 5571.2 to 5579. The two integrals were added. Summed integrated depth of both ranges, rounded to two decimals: -0.22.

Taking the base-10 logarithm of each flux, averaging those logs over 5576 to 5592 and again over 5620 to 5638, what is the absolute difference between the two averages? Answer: 0.003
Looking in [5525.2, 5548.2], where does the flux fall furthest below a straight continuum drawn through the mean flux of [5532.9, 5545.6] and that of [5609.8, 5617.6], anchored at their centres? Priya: 5529.05 angstrom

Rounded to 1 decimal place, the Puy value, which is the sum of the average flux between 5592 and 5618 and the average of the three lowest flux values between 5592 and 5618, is 14.8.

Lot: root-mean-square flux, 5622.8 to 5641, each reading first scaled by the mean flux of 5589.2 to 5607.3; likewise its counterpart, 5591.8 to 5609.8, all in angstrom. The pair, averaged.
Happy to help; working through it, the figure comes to 1.015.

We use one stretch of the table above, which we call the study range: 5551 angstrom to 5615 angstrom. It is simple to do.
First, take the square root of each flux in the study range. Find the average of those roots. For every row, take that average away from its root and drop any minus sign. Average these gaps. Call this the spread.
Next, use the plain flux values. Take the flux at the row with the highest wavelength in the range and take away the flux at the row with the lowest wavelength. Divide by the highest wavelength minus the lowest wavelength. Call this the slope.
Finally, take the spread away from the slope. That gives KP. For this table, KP -0.047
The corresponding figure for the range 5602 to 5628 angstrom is -0.045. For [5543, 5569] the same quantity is -0.023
